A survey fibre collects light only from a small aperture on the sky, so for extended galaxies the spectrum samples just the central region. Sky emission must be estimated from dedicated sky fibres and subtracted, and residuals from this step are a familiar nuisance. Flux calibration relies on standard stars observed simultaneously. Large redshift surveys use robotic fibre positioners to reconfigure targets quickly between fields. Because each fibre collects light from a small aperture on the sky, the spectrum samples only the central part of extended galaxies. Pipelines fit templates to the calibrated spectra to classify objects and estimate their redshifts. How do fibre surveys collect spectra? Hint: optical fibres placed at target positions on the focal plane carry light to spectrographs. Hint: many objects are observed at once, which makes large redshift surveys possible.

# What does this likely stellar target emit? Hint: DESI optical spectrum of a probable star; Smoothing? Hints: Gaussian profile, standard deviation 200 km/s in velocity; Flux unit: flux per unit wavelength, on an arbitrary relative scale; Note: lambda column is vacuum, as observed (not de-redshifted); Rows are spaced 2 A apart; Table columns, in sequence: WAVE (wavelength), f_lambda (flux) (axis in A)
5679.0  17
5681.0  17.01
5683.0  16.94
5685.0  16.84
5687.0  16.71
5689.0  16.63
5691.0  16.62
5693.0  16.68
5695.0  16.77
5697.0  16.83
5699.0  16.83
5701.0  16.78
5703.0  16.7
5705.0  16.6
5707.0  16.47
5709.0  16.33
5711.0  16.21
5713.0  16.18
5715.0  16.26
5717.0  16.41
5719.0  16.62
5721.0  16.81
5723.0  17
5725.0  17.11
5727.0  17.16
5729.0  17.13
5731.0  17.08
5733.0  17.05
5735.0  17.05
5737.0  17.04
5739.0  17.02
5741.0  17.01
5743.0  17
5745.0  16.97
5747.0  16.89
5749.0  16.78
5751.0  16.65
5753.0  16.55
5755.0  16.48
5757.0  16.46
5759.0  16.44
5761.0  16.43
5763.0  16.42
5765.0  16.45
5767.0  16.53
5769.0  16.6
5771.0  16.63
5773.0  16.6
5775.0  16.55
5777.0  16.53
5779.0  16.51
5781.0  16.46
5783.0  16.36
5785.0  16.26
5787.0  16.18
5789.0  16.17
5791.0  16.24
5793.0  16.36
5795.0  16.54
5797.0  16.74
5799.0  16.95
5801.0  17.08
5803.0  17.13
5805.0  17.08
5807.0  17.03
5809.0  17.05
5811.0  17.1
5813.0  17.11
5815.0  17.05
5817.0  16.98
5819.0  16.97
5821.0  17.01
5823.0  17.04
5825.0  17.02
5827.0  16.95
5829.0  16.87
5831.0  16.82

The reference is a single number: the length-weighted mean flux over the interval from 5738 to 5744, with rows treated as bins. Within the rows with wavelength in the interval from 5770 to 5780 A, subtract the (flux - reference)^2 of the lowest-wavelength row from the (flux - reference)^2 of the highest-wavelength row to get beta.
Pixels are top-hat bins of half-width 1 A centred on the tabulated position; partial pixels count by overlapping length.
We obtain 0.11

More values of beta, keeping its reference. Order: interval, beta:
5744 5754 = 0.21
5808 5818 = 0.00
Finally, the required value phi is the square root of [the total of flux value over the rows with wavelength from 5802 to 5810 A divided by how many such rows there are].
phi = 4.132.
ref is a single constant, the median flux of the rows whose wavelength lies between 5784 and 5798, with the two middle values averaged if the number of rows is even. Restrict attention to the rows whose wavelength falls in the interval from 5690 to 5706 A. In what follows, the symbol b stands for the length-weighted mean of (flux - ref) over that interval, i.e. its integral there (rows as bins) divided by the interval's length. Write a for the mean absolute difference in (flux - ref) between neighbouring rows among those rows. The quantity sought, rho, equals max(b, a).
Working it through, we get 0.47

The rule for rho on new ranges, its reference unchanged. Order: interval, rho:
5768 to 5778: 0.32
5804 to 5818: 0.80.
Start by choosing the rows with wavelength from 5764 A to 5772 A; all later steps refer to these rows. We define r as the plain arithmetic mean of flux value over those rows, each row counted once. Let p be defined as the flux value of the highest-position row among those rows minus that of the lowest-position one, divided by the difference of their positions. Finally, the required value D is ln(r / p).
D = 6.3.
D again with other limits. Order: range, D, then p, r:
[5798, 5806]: 6.7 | 0.022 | 17.1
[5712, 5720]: 5.4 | 0.073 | 16.4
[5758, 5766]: 9.2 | 0.002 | 16.4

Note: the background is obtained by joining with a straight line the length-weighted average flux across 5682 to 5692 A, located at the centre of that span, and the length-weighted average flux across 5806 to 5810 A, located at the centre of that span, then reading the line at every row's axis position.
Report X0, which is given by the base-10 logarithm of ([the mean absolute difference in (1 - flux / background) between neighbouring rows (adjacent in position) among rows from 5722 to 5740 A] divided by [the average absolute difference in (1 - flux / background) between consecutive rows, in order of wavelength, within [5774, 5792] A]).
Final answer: -0.17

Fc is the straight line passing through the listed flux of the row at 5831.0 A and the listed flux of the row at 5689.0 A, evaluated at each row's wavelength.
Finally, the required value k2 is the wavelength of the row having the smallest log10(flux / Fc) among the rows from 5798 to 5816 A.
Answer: 5799.0 A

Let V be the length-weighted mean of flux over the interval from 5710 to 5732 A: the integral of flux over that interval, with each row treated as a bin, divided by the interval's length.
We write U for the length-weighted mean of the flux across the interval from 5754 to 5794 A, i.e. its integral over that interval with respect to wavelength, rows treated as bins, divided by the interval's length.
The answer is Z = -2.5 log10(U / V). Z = 0.02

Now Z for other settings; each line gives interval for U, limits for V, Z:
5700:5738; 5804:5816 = 0.02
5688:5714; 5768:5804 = 0.00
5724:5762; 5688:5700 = -0.01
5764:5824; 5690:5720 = -0.01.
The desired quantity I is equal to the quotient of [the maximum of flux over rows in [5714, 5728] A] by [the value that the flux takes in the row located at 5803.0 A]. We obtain 1.002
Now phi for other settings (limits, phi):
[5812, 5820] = 4.126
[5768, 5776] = 4.074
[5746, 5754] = 4.089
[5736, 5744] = 4.125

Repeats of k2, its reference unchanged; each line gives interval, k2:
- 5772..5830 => 5789.0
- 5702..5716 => 5713.0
